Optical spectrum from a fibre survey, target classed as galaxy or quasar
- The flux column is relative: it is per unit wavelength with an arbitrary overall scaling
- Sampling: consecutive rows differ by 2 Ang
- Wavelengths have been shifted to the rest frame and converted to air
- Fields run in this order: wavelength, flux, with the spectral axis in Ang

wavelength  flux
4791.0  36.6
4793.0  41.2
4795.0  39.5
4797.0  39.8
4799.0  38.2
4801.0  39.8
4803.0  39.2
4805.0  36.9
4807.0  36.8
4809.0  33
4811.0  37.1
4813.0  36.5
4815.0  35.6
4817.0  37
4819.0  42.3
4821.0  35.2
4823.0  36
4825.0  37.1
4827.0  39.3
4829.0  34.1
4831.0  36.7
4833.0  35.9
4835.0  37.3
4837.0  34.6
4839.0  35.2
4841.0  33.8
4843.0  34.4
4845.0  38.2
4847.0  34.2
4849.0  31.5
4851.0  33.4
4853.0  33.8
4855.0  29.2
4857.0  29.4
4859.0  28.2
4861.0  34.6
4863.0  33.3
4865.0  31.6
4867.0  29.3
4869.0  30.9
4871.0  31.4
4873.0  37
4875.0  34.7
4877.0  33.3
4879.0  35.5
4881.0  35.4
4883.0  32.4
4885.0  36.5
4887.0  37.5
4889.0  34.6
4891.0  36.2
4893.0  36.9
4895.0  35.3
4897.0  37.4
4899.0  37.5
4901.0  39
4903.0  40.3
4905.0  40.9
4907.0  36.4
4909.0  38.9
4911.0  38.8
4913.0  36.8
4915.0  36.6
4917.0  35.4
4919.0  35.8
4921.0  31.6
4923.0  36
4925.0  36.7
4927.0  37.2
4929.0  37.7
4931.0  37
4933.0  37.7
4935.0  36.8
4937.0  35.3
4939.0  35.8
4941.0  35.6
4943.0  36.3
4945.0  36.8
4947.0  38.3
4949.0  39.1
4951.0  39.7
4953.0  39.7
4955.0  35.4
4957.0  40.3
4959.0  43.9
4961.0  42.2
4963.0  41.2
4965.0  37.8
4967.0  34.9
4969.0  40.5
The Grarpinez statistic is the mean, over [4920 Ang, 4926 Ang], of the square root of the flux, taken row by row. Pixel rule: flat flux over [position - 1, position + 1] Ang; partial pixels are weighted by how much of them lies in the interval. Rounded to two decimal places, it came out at 5.89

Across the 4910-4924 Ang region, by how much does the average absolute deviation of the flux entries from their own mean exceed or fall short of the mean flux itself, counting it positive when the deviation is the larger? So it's -34.5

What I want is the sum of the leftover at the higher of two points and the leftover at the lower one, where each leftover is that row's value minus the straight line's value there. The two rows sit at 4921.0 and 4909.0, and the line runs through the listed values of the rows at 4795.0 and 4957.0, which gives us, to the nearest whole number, -10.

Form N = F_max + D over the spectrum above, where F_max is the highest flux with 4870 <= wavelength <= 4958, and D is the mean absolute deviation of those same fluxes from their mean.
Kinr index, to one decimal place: 42.5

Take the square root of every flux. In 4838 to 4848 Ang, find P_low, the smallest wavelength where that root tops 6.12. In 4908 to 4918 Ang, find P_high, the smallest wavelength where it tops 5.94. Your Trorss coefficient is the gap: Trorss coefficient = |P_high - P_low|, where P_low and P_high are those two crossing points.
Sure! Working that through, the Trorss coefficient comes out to 64 Ang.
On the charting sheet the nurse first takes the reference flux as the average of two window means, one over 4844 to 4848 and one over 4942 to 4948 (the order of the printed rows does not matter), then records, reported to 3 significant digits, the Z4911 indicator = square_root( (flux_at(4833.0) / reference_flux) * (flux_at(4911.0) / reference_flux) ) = 1.02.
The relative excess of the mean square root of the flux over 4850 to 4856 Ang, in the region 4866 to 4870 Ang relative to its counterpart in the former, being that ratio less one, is -0.032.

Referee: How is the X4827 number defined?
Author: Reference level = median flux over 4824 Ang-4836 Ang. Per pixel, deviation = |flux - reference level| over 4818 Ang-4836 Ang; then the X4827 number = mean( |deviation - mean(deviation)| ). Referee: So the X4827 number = 1.3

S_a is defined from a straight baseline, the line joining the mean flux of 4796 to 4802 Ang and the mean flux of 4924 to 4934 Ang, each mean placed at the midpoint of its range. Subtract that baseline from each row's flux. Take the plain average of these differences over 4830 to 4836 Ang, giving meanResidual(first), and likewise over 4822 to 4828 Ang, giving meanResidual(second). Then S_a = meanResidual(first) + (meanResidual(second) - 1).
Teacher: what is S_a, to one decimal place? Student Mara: -4.5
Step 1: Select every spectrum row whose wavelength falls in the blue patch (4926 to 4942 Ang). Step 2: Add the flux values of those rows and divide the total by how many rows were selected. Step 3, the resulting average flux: 36.6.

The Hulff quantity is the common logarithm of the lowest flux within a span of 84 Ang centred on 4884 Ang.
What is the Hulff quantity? 1.45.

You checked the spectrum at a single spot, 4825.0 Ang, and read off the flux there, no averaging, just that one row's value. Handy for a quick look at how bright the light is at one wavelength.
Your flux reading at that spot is 37.1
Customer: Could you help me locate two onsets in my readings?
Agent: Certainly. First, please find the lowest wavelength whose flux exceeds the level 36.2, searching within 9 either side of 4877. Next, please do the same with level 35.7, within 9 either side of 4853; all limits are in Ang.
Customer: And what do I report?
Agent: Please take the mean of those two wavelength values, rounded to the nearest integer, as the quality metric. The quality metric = 4859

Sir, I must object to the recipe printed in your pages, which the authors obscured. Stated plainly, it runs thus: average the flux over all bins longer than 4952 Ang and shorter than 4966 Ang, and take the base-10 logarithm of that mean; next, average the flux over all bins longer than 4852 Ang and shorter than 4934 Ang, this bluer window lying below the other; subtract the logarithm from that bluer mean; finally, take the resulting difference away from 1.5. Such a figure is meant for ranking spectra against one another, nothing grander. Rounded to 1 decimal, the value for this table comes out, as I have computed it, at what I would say -32.1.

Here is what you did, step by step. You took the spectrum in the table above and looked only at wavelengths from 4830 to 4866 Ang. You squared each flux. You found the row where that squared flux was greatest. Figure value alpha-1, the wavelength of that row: 4845.0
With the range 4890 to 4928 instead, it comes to 4905.0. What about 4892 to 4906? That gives 4905.0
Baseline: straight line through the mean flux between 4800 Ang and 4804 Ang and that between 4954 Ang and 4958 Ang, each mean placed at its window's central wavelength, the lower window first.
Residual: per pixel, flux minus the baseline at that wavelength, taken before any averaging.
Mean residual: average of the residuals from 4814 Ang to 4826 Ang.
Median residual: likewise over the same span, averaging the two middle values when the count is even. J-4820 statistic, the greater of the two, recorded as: -2.1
